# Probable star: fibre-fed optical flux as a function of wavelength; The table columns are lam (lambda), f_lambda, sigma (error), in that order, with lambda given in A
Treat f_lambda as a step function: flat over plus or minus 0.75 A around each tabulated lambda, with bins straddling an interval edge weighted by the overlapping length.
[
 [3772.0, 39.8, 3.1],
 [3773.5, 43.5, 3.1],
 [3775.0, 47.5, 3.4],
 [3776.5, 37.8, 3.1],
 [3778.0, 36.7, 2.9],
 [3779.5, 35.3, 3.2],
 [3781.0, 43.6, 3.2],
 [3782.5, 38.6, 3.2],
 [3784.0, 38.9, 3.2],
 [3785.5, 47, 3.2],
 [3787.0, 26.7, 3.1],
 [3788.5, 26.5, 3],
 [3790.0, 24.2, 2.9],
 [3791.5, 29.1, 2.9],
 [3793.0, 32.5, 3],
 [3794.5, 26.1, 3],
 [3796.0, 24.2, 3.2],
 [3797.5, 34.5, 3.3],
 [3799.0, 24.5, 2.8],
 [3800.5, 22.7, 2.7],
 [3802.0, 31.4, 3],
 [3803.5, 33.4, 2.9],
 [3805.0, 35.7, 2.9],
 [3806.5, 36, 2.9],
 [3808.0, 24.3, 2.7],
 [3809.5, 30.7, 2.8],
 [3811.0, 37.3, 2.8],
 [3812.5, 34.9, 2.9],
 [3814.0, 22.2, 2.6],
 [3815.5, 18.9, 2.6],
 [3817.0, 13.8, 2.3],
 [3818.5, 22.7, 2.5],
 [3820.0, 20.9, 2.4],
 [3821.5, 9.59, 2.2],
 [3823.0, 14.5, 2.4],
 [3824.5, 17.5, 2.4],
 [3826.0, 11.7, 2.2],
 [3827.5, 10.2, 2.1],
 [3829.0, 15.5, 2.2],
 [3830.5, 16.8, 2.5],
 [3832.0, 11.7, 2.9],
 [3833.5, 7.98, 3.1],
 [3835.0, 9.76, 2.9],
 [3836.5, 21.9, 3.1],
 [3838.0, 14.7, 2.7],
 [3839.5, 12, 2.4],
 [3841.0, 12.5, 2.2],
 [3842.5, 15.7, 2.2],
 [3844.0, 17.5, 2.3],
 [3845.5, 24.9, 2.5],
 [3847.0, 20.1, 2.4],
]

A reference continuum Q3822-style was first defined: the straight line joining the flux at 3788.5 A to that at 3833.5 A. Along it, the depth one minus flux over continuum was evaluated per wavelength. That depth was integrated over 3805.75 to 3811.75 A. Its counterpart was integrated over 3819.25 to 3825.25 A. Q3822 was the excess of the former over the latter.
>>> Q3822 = -3.2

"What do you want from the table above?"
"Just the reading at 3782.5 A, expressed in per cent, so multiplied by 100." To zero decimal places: 3860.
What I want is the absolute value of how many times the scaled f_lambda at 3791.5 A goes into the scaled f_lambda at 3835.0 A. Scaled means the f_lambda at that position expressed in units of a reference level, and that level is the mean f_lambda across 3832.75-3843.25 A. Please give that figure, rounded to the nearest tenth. 0.3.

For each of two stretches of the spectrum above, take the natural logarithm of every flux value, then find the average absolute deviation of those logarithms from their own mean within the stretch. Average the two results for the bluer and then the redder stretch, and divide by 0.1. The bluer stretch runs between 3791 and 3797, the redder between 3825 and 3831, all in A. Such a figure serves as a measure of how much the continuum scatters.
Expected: 1.48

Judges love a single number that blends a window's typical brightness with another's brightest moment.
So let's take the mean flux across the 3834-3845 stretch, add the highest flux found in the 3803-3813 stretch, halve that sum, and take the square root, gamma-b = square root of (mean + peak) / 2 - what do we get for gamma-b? 5.1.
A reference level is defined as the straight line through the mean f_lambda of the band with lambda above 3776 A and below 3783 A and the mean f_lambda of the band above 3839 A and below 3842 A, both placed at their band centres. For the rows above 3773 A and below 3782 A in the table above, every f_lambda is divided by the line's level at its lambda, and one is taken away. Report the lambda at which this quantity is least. 3779.5 A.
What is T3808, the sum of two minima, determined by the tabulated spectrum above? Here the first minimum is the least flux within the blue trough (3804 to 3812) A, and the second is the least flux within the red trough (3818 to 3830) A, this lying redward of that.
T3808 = 34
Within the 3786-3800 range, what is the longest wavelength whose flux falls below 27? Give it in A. 3799.0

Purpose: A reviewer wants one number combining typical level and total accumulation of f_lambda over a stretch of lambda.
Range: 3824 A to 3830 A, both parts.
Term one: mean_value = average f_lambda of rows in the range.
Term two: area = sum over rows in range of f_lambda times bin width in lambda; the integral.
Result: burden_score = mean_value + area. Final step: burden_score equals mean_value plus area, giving 96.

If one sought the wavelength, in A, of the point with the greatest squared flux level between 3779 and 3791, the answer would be 3785.5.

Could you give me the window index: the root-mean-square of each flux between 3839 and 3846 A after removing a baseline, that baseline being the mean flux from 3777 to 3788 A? 22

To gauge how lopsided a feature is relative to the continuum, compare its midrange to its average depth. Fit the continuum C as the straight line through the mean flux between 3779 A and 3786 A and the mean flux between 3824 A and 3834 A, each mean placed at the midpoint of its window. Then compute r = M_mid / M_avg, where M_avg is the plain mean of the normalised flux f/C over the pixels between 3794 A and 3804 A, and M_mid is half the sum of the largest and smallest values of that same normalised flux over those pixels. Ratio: 1.05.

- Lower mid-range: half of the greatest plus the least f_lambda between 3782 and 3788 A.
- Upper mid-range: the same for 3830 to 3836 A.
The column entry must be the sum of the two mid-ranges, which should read 49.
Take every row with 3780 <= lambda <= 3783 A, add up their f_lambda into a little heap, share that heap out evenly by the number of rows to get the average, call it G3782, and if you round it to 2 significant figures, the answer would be 41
